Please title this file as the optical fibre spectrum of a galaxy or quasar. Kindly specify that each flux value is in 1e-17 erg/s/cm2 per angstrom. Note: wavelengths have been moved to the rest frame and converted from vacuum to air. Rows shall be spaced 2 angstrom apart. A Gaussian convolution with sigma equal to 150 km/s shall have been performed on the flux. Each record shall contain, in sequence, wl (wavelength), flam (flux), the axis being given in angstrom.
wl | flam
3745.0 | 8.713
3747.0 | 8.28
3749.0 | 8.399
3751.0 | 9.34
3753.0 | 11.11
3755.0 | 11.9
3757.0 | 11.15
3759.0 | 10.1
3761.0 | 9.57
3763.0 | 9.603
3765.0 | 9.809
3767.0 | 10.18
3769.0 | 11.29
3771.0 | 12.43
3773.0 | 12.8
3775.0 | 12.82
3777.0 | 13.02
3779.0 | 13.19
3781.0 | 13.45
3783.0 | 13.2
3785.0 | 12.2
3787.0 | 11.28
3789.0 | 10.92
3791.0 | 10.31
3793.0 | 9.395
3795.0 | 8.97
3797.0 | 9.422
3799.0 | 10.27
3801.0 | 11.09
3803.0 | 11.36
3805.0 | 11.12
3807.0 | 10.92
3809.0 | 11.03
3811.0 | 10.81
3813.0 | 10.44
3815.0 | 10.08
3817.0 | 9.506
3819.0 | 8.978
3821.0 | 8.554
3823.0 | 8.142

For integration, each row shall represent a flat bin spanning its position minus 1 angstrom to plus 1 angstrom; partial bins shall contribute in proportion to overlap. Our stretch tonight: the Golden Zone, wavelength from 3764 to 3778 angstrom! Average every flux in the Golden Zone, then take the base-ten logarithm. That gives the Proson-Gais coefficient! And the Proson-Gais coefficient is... 1.07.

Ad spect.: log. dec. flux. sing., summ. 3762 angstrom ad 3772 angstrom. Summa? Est 5.13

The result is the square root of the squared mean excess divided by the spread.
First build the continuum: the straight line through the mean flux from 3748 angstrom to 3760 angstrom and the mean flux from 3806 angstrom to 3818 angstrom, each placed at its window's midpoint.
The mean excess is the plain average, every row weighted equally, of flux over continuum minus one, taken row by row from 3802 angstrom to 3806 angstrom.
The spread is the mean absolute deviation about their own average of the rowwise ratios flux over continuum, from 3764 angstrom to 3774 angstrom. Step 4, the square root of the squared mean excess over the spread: 0.24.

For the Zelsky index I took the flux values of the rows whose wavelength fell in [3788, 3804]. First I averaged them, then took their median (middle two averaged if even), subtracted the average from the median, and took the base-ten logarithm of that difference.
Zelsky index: -1.1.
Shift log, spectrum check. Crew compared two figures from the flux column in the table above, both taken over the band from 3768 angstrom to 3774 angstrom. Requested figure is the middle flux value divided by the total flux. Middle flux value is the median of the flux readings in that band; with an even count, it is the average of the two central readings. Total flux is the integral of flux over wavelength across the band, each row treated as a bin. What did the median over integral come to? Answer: 0.170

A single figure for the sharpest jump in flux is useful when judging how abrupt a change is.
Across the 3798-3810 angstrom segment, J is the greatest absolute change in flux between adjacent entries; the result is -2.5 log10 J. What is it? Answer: 0.22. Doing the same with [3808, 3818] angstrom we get 0.60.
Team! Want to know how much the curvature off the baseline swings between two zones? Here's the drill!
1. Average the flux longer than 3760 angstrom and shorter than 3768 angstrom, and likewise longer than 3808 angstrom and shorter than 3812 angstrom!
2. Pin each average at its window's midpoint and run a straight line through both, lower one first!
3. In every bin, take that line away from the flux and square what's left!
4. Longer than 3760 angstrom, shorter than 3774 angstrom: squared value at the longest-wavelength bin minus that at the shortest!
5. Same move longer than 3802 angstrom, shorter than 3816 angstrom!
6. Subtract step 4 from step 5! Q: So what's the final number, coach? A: -7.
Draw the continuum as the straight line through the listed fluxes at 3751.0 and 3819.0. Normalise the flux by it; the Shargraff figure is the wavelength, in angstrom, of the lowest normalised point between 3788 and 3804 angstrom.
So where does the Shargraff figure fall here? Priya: 3795.0 angstrom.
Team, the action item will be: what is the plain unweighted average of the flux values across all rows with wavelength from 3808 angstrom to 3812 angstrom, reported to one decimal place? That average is 10.9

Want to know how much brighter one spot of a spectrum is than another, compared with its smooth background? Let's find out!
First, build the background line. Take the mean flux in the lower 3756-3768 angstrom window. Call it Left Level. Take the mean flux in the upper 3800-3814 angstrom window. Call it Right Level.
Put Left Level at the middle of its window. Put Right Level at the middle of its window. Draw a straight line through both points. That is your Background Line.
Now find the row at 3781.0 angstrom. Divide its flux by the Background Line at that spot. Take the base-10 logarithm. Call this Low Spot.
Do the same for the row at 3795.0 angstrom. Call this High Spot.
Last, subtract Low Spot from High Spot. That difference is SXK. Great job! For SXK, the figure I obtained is -0.19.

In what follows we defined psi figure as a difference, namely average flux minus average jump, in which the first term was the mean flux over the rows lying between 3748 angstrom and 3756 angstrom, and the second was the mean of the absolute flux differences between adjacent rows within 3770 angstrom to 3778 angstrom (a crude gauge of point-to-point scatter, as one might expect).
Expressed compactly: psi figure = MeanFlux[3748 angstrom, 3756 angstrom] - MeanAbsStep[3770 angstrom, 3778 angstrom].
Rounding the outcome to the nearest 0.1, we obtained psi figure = 10.0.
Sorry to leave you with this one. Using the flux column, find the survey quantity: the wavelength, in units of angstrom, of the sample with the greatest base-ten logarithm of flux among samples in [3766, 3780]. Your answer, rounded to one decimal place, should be 3779.0 angstrom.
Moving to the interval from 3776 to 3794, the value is 3781.0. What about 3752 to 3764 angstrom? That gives 3755.0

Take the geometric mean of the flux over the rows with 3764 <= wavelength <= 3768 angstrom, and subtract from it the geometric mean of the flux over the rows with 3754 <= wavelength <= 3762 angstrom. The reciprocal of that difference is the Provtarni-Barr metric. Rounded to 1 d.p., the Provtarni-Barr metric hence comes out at -1.5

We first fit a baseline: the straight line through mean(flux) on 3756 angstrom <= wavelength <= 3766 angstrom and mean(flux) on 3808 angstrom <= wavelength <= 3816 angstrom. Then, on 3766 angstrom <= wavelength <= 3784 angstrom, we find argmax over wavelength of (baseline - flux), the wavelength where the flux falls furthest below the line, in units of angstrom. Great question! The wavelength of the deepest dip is 3767.0 angstrom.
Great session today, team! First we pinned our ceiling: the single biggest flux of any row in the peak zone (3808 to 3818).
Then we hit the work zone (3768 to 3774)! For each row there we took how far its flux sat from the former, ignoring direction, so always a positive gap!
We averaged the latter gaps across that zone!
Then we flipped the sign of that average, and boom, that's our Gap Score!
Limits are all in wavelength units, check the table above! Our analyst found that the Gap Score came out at -1.1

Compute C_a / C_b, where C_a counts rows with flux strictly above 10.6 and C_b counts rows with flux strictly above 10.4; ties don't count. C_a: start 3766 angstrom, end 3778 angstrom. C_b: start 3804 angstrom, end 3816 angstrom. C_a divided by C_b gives 1.0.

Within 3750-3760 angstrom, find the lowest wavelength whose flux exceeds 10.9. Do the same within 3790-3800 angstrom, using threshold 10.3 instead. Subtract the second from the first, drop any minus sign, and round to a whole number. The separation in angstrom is 38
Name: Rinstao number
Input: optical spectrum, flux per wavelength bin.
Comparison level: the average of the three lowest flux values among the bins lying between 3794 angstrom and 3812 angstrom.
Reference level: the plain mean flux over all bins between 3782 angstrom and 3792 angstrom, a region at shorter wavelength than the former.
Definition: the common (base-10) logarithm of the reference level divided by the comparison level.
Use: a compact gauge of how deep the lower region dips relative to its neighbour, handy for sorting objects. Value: 0.084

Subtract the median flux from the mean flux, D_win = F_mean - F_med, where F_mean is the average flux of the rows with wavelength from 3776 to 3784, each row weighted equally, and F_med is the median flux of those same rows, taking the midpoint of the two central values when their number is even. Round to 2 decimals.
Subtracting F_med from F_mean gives 0.02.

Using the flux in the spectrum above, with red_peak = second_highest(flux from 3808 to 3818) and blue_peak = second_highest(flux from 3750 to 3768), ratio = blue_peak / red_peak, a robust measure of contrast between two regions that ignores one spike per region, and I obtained 1.03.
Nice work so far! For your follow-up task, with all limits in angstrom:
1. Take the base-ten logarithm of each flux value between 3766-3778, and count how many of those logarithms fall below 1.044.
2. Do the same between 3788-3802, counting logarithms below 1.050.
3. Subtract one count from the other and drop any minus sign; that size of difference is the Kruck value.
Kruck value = 6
